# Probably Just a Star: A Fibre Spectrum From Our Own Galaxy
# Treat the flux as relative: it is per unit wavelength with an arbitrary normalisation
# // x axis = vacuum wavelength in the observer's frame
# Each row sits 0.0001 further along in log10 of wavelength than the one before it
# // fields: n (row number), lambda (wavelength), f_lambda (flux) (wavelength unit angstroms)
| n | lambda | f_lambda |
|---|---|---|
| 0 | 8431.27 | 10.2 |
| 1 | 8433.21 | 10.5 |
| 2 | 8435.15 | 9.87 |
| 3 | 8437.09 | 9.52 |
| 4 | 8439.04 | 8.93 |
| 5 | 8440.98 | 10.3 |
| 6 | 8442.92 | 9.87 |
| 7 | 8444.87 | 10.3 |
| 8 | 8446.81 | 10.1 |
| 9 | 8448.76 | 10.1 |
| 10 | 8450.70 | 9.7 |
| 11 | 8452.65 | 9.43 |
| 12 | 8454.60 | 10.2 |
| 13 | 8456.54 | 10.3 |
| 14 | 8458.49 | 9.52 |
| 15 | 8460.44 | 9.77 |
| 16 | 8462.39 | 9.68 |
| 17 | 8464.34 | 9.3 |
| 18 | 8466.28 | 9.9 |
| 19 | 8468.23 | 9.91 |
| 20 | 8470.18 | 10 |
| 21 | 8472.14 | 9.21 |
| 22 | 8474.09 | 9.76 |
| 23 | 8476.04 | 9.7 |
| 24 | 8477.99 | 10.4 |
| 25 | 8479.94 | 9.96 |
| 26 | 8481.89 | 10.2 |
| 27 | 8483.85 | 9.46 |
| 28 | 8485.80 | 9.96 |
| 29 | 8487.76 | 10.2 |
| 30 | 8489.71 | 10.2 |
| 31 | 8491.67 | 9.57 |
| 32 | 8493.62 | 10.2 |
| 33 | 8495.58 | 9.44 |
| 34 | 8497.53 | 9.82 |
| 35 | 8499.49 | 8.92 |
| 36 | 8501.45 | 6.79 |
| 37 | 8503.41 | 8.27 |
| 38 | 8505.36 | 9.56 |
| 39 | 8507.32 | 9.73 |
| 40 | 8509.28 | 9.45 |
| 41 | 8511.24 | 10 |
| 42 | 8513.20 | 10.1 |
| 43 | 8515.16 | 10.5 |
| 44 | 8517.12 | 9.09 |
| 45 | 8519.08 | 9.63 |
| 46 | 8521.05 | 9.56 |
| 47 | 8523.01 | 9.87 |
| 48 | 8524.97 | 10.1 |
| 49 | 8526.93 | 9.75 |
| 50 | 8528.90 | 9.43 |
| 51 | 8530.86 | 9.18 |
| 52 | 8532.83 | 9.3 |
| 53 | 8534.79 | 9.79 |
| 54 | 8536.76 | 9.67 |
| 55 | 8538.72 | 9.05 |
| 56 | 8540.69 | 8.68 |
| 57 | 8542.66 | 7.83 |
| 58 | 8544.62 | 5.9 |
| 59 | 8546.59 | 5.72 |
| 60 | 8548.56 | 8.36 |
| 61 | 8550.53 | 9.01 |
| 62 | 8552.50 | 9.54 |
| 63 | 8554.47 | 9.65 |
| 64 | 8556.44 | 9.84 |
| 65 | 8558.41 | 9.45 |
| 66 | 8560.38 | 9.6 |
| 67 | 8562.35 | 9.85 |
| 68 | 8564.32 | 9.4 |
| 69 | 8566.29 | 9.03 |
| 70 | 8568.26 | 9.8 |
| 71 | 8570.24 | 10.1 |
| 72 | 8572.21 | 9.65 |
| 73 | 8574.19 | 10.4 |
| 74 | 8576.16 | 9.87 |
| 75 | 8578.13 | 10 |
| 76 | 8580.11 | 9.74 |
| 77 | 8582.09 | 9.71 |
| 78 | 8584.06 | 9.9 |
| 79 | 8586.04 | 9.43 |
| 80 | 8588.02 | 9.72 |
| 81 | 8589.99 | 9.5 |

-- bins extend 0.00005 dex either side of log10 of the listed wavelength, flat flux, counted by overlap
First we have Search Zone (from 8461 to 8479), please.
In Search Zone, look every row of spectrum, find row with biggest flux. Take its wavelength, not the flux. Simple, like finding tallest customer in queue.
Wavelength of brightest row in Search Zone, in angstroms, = 8477.99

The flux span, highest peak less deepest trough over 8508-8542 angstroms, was 1.8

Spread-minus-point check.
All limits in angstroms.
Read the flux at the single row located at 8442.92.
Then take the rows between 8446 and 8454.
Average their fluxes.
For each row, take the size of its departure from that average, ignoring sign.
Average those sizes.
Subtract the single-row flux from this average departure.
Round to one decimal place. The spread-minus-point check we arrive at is -9.6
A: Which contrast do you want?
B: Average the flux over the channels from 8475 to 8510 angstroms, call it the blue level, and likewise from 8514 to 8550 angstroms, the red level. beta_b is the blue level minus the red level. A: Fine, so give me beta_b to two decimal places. 0.58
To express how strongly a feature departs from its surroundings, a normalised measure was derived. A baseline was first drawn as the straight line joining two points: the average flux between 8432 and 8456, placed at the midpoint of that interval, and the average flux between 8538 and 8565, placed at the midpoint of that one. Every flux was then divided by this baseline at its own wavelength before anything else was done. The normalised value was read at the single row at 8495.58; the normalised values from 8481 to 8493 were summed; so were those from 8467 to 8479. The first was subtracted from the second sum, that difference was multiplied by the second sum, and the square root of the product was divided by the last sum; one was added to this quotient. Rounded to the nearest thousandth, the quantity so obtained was 1.941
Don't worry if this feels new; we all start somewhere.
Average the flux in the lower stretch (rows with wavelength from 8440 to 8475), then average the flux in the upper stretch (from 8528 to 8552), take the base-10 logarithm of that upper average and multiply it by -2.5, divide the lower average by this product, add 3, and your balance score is -1.24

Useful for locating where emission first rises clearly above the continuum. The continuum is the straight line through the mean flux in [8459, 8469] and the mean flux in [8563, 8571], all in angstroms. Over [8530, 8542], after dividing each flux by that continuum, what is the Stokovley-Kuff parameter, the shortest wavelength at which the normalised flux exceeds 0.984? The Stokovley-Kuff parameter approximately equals 8534.79 angstroms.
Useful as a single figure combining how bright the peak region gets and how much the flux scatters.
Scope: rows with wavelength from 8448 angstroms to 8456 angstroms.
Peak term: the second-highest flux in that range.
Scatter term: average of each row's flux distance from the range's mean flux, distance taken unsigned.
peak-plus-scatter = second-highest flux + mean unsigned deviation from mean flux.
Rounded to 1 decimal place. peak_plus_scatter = 10.4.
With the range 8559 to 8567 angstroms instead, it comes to 9.9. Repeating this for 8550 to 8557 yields 9.9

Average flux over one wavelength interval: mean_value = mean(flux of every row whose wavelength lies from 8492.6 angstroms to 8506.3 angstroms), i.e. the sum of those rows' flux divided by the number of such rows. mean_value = 9.0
